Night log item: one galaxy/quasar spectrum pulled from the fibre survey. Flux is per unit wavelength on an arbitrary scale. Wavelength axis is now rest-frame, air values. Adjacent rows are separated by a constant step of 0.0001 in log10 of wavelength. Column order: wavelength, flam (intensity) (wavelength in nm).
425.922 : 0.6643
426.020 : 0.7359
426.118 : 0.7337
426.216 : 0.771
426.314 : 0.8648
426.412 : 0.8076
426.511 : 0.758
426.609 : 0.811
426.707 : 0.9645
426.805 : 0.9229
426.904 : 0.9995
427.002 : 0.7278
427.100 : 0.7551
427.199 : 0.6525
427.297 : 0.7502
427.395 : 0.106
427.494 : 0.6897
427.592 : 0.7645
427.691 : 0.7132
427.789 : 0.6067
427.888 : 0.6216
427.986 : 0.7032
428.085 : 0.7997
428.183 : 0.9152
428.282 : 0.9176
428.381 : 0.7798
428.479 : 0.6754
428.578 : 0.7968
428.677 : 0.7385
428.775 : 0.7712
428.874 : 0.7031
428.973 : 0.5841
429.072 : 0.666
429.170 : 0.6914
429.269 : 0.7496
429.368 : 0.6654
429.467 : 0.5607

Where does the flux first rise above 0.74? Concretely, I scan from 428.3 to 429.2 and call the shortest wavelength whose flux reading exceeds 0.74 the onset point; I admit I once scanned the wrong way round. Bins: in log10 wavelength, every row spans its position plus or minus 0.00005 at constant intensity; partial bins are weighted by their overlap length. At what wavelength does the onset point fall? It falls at 428.381 nm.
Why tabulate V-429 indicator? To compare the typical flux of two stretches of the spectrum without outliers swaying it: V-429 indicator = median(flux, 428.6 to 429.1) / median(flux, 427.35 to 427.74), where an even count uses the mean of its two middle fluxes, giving 1.00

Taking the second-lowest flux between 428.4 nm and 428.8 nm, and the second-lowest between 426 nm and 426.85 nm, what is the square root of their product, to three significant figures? 0.737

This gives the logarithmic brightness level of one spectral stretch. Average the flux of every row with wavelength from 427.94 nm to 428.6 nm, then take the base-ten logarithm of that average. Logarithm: -0.10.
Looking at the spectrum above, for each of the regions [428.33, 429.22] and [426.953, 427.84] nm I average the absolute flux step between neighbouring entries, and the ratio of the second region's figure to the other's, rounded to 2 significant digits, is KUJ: 2.8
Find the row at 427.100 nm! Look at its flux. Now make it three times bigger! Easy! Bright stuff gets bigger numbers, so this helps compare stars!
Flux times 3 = 2.27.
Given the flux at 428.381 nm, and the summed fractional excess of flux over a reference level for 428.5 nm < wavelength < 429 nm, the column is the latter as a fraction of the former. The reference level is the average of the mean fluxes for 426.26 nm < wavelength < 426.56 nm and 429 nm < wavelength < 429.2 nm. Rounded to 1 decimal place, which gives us -0.2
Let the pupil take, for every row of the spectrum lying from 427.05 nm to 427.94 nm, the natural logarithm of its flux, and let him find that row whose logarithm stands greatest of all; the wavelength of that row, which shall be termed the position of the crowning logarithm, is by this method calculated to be 427.592 nm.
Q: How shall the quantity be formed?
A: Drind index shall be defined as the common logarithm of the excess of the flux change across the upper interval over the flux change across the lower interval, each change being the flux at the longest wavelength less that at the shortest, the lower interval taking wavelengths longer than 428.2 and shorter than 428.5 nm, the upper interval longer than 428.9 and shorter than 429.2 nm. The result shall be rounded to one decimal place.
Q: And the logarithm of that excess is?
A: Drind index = -0.5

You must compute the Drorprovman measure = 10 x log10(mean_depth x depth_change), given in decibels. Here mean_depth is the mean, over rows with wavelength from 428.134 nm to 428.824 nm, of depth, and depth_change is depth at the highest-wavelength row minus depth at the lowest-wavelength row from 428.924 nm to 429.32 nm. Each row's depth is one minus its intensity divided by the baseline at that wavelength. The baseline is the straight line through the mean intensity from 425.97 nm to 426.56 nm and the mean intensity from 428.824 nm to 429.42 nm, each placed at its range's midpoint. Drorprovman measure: -14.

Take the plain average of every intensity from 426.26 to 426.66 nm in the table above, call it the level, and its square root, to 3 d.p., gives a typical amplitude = 0.900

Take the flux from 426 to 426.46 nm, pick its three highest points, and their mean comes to 0.81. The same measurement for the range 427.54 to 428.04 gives 0.73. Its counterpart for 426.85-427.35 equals 0.83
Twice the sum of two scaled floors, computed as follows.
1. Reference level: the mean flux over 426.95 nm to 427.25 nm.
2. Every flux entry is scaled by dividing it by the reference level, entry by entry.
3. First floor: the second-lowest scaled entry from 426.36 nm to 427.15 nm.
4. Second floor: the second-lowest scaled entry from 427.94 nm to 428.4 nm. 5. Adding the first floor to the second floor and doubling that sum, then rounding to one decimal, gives 4.3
